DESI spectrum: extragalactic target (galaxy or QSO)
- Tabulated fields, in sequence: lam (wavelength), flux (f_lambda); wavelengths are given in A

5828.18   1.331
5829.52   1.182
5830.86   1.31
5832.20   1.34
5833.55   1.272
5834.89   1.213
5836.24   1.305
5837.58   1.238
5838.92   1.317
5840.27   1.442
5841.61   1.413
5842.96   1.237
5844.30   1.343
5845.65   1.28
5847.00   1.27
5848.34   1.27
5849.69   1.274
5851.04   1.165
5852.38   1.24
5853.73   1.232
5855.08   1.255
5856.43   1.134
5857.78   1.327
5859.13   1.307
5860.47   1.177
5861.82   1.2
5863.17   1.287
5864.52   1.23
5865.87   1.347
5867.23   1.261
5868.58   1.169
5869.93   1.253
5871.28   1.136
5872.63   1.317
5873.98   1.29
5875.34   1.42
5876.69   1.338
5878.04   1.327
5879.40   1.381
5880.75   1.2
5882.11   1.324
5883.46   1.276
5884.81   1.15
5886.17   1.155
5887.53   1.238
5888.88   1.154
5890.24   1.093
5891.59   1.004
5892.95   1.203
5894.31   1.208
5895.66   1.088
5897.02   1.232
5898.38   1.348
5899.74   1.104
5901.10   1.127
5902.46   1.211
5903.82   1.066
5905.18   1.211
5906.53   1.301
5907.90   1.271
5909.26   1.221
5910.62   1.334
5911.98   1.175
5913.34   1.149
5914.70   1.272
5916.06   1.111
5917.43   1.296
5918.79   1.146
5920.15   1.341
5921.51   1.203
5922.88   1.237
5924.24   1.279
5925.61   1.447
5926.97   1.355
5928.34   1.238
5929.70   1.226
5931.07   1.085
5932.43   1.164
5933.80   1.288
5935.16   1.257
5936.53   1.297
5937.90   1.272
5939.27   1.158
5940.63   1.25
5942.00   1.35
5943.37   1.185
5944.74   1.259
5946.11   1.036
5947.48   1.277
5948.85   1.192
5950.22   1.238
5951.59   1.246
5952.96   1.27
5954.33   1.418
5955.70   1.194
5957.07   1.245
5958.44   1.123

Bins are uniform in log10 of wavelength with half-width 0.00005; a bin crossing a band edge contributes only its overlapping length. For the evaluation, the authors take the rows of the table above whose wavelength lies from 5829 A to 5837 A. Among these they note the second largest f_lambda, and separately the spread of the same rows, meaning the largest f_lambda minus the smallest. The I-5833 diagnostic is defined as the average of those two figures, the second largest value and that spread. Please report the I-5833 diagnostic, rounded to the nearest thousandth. 0.734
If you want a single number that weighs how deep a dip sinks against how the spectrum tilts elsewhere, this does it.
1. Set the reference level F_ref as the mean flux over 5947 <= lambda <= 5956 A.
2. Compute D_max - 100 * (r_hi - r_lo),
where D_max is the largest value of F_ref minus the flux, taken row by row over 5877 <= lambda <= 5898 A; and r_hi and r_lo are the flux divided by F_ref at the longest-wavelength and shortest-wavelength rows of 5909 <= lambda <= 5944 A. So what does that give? 3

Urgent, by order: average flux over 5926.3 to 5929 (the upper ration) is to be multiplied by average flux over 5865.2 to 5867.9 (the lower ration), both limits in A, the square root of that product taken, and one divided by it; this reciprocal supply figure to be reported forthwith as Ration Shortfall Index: 0.77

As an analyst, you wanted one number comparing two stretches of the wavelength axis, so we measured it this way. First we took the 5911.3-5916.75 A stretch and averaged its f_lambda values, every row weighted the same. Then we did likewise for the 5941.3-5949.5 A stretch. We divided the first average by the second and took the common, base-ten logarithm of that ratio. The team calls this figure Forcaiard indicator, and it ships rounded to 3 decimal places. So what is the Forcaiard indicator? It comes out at -0.014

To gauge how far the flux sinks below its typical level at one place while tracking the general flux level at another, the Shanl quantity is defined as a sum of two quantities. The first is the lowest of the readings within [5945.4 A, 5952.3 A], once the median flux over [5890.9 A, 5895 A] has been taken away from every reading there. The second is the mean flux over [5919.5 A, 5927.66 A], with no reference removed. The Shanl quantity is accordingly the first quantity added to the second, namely 1.14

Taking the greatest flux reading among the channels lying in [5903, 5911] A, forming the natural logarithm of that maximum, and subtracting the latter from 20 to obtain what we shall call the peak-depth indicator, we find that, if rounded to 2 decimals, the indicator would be 19.71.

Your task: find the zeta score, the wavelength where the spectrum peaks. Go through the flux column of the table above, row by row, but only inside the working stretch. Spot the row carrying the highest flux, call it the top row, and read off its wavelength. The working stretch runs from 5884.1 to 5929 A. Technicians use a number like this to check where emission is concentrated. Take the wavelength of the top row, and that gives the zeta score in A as 5925.61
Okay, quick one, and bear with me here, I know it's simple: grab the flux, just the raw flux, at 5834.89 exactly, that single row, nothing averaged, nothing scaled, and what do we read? 1.213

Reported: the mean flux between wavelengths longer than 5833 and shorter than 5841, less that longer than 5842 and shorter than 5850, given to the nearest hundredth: 0.02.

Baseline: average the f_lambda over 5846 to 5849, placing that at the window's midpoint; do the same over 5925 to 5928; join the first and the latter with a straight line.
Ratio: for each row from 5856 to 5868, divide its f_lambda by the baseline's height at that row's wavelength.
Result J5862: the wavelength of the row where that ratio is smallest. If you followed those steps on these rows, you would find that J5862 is 5856.43 A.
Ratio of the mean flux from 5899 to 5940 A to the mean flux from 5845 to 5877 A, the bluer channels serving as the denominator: 0.98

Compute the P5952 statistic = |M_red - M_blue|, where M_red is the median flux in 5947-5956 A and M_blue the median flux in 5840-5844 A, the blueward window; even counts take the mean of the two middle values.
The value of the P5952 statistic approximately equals 0.17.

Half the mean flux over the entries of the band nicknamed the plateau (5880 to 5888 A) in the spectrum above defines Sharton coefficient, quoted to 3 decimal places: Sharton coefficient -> 0.612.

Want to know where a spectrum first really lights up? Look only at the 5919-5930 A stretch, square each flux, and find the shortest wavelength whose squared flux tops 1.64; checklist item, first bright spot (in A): 5920.15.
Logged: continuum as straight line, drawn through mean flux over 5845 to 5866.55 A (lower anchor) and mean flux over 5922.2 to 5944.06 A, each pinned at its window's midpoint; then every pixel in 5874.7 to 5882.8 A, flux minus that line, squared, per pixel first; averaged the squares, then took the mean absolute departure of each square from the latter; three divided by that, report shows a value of 389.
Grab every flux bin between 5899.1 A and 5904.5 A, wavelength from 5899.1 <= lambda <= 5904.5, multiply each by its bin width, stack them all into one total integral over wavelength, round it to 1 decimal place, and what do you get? 6.1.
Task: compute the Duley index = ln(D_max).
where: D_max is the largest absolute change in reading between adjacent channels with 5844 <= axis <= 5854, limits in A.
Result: -2.22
